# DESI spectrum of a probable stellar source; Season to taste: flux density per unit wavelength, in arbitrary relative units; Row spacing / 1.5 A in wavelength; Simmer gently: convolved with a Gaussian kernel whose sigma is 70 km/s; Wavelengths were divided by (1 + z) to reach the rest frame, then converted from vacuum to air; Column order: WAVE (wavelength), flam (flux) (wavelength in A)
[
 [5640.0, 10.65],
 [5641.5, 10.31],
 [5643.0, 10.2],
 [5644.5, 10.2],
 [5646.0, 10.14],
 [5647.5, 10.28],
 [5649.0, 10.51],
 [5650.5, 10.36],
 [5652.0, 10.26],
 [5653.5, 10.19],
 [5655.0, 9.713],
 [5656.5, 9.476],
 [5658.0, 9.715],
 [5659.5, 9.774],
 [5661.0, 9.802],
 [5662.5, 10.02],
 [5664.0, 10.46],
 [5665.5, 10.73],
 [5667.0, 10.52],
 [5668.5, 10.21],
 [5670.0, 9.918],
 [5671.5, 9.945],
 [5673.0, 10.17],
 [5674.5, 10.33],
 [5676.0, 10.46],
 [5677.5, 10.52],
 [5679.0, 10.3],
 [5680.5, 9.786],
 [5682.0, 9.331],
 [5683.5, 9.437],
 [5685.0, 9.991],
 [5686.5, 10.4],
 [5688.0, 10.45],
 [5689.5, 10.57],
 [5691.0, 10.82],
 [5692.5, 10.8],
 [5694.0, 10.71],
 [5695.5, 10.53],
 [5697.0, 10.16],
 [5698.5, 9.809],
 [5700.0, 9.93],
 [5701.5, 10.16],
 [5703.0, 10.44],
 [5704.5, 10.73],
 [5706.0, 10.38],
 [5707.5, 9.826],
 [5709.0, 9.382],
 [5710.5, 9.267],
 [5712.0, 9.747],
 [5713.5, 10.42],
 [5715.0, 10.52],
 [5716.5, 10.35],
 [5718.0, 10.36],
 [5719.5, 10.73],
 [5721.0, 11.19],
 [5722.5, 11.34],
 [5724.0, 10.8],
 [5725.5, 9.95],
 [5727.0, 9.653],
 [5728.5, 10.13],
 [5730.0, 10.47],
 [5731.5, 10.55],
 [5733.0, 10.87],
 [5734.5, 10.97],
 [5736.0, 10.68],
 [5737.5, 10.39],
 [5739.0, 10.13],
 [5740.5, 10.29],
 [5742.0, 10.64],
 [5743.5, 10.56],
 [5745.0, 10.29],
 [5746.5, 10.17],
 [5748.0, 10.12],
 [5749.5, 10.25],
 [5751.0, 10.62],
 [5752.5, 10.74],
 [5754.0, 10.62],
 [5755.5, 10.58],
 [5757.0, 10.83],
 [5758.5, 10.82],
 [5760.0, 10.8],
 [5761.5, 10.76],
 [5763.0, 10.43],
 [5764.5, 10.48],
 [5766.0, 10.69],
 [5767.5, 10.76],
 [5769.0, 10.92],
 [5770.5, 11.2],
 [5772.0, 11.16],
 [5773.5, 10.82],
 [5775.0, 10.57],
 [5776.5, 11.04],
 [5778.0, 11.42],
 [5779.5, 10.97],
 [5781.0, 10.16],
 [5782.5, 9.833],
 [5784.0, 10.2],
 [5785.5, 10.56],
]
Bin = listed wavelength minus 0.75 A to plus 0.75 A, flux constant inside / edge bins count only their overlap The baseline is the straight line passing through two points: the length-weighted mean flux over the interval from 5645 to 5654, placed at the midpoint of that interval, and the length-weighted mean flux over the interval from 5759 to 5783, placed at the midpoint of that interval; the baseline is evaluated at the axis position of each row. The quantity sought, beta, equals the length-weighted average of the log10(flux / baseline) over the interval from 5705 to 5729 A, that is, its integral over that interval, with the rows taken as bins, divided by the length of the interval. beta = -0.013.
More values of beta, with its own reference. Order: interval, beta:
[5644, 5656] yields -0.004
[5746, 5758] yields -0.008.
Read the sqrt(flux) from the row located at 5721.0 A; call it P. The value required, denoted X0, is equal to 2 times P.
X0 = 6.69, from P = 3.35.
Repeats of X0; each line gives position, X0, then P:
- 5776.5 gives 6.65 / 3.32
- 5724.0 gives 6.57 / 3.29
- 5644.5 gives 6.39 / 3.19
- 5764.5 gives 6.47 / 3.24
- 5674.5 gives 6.43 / 3.21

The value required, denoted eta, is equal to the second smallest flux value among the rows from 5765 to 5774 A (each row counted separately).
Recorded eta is 10.76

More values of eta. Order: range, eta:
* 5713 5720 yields 10.36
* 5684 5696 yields 10.4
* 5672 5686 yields 9.437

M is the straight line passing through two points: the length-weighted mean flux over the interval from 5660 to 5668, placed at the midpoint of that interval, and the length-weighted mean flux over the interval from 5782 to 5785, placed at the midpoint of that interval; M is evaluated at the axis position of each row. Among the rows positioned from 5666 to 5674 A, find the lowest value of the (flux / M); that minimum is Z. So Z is 0.97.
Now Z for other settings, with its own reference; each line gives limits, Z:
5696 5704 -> 0.96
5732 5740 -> 1.00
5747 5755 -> 1.00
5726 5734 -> 0.95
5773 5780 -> 1.05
